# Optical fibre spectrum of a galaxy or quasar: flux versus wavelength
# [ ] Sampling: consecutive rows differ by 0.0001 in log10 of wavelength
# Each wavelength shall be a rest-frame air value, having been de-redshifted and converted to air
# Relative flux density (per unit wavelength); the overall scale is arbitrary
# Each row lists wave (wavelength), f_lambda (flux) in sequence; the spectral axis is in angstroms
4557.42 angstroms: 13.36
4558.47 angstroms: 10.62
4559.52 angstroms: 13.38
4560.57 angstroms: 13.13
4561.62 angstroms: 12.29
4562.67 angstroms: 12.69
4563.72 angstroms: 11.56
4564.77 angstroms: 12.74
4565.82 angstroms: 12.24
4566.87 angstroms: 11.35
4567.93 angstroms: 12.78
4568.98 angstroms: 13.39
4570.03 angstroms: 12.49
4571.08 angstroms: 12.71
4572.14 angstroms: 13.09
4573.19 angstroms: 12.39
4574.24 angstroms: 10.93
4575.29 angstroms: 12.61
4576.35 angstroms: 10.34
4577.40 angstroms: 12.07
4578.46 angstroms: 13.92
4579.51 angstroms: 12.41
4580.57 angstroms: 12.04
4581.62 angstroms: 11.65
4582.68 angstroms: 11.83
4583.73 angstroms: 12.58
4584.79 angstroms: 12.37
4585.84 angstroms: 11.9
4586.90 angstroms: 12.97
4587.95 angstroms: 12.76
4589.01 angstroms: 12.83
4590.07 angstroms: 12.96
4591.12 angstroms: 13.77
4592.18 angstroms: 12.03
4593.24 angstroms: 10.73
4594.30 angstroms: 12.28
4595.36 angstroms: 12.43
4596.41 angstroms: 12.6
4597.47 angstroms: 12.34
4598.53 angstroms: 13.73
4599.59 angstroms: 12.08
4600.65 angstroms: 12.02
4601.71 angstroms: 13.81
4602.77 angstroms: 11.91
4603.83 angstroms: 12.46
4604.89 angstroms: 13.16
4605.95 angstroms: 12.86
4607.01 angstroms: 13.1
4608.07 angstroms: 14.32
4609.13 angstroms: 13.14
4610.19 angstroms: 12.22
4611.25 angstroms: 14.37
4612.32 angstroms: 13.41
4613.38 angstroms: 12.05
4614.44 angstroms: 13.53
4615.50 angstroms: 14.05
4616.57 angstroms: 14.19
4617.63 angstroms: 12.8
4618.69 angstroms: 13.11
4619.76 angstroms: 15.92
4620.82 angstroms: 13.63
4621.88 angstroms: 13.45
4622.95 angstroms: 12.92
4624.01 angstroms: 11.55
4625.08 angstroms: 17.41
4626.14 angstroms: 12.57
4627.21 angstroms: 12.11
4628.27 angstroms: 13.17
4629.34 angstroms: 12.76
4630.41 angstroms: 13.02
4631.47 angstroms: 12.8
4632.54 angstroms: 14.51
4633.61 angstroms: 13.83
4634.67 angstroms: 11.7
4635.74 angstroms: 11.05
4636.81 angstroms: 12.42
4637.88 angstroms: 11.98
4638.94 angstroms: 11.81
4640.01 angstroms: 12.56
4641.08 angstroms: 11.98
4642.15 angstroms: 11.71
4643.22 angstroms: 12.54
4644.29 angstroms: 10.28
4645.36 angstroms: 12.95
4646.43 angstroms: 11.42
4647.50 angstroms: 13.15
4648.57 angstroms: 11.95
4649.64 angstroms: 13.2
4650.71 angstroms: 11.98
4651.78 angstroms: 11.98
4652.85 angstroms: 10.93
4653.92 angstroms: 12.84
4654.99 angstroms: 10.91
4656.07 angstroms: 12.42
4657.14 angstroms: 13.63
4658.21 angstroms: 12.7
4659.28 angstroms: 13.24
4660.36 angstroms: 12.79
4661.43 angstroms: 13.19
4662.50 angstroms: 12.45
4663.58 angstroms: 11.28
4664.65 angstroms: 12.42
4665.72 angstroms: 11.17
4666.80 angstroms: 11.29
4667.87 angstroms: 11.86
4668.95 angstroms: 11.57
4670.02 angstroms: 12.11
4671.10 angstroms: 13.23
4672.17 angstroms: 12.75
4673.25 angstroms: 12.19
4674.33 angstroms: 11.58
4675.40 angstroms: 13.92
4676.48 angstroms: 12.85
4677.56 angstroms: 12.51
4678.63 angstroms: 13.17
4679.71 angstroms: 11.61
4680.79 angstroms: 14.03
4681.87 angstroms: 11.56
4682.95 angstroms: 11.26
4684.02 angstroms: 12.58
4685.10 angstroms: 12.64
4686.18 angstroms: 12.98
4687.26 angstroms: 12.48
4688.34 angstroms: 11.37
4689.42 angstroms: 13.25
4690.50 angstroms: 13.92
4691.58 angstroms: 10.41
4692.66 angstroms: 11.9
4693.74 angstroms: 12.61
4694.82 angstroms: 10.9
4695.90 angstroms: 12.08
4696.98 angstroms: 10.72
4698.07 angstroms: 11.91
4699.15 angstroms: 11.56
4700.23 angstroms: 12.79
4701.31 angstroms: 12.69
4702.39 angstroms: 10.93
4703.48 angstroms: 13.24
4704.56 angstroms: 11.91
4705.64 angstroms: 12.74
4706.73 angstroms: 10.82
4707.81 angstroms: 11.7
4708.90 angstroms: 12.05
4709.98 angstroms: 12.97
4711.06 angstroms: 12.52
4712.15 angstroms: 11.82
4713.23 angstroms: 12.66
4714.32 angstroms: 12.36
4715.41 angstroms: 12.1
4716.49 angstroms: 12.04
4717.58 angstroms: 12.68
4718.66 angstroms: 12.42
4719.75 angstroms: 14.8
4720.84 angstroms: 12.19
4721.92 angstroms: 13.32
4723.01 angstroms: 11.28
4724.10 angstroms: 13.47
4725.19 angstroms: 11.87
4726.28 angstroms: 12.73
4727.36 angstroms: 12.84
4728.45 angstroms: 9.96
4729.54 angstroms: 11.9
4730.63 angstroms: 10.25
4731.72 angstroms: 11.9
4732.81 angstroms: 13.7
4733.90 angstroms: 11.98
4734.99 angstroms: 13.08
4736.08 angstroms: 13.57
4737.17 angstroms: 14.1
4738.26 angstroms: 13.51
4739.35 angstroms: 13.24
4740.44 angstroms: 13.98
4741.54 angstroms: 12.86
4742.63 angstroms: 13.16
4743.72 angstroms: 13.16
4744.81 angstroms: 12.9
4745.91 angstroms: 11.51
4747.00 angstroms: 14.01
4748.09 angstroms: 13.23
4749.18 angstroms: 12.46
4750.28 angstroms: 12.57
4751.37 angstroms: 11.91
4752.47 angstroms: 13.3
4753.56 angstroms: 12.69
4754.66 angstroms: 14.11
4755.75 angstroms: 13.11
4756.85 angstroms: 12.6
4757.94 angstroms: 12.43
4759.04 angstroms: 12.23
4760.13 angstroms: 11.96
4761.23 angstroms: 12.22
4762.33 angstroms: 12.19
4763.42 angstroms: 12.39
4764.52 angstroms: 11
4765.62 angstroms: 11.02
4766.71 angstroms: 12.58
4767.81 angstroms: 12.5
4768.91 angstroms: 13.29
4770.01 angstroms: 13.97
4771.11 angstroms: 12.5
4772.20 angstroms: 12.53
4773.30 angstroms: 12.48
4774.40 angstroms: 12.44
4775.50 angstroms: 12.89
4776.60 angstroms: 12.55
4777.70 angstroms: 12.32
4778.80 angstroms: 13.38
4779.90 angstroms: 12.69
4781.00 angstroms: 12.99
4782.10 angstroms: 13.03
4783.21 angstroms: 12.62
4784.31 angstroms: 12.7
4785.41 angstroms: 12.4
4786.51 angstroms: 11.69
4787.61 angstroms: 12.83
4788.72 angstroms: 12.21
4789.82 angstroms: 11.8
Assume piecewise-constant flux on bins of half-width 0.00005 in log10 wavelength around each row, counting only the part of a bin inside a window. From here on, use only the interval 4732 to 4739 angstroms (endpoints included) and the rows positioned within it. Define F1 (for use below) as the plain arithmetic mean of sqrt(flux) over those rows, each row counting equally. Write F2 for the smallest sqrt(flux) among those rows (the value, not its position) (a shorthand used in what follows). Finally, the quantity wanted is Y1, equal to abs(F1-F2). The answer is 0.19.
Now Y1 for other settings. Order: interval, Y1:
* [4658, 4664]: 0.19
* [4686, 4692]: 0.29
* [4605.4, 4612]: 0.15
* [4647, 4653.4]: 0.18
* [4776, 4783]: 0.07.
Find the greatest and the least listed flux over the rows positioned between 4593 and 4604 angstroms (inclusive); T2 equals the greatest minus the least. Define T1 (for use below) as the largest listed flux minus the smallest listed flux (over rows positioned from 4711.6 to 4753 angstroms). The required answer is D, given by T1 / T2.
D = 1.6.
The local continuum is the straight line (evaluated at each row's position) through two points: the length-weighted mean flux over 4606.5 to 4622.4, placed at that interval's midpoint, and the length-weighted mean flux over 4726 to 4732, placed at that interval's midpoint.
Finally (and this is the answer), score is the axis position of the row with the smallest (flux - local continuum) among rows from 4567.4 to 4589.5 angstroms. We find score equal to 4576.35 angstroms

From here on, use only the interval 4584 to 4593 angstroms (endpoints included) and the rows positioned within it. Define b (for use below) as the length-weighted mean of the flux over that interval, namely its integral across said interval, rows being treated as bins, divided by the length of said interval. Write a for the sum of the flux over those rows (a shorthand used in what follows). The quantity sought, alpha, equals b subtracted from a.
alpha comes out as 89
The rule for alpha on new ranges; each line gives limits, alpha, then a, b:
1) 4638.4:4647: 83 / 95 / 11.9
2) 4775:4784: 90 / 102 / 12.8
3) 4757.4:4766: 83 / 95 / 11.9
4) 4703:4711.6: 86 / 98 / 12.2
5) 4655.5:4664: 89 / 102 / 12.7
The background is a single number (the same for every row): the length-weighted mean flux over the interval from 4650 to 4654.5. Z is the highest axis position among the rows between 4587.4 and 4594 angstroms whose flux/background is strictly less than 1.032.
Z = 4593.24 angstroms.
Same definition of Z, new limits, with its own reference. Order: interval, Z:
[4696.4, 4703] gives 4702.39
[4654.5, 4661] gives 4654.99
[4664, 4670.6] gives 4670.02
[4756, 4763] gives 4762.33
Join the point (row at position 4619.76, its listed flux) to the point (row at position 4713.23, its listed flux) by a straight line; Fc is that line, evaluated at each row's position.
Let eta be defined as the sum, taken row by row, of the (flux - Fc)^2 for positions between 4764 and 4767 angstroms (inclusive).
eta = 3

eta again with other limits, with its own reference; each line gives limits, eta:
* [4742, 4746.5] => 7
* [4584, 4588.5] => 85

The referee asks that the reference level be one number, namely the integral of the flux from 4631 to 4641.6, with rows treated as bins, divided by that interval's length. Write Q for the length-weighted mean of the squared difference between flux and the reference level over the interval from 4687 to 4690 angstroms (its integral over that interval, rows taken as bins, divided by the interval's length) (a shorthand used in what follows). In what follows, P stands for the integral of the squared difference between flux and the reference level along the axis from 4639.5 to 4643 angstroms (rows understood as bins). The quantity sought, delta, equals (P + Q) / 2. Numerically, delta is 0.8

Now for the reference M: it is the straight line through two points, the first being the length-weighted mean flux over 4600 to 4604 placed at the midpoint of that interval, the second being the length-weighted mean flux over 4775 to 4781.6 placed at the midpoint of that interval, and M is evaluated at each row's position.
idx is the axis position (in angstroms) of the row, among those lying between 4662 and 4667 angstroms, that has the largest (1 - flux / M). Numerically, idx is 4665.72 angstroms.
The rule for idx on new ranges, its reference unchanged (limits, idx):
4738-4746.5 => 4745.91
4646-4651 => 4646.43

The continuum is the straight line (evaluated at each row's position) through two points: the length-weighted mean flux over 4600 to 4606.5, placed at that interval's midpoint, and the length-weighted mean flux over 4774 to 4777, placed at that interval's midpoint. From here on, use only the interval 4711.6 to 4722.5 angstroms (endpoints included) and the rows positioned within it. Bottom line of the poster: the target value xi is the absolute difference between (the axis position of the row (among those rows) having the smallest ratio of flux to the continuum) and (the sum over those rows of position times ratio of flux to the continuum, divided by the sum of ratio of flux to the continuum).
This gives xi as 5.0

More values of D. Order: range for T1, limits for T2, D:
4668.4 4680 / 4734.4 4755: 0.9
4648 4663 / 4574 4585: 0.8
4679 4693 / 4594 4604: 1.9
